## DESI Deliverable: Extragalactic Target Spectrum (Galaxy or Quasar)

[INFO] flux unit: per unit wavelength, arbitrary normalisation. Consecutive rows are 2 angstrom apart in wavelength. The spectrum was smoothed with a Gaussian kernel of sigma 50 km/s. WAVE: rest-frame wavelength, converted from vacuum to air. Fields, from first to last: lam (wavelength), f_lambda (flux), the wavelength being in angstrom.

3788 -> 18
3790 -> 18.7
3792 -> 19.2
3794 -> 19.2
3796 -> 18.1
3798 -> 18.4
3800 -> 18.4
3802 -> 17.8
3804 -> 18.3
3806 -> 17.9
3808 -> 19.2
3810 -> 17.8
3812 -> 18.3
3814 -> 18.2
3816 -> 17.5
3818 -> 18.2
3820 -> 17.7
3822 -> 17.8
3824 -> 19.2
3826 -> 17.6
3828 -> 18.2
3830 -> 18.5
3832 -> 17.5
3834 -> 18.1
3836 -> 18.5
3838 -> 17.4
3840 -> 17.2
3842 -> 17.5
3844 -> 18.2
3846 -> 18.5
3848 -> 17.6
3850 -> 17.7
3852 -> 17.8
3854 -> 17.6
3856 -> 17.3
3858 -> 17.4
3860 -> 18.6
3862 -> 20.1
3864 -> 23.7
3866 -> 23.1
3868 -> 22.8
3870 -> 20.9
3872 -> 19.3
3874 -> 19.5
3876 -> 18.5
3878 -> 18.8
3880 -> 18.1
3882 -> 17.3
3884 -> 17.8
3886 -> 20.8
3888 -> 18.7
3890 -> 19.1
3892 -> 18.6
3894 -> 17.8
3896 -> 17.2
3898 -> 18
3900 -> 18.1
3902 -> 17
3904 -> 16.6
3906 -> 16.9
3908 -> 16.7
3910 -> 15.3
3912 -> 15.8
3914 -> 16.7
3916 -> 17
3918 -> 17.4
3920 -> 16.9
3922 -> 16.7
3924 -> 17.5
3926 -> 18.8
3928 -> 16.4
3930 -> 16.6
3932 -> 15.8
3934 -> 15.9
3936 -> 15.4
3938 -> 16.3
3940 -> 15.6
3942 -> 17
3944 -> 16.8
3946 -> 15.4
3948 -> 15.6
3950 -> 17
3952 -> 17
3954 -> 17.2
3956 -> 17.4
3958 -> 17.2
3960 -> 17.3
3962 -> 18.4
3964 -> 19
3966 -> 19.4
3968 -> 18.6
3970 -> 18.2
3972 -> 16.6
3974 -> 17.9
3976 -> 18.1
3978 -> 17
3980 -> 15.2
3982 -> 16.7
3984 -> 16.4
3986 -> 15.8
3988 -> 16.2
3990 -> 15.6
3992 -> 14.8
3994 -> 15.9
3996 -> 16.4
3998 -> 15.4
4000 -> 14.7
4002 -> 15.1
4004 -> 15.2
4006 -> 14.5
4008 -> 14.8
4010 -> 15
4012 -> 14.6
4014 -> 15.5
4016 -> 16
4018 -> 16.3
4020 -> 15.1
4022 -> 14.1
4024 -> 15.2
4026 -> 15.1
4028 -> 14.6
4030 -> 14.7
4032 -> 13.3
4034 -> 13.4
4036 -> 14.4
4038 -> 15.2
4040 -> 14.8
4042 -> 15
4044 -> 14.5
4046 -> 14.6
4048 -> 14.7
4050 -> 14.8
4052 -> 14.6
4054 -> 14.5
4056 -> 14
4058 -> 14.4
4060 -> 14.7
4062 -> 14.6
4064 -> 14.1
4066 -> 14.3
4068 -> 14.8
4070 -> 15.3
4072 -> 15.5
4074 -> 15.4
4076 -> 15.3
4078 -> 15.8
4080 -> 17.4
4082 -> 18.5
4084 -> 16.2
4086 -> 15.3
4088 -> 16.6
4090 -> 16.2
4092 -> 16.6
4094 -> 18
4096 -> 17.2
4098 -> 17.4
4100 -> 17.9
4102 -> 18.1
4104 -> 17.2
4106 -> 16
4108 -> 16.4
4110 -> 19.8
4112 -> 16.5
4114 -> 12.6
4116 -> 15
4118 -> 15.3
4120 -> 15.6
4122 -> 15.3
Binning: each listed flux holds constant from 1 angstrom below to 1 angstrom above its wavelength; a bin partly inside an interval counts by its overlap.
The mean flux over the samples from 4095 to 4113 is 17.4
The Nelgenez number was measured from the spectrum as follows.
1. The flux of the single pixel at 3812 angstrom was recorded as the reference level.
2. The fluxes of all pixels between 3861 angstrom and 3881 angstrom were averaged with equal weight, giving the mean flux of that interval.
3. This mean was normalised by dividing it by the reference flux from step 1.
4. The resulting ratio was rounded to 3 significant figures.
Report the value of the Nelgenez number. 1.12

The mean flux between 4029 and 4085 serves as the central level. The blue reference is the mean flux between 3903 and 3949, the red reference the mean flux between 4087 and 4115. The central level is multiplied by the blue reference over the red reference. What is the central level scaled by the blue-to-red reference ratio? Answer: 14.6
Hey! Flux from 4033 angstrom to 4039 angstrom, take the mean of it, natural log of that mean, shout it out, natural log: 2.66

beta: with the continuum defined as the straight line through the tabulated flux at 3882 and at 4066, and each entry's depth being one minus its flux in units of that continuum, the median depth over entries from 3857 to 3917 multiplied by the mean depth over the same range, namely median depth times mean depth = 0.0041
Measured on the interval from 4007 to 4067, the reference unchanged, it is 0.0000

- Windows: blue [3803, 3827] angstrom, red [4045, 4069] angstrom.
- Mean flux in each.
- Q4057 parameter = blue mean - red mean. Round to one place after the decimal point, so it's 3.6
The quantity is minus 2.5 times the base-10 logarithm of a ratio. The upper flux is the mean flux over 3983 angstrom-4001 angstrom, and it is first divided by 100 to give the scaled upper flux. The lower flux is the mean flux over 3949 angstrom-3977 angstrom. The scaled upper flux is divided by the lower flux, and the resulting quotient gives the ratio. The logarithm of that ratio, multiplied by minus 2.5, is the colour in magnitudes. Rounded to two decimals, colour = 5.14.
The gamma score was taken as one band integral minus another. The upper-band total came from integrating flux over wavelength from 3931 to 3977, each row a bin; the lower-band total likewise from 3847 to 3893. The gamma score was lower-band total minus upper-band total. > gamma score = 96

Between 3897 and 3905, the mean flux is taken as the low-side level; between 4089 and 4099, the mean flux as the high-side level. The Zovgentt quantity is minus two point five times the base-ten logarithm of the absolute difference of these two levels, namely 1.2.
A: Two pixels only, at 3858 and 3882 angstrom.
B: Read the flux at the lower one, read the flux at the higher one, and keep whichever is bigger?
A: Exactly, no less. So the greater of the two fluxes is 17.4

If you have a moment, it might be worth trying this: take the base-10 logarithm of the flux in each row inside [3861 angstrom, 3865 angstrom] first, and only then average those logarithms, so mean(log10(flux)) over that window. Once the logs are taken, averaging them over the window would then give 1.34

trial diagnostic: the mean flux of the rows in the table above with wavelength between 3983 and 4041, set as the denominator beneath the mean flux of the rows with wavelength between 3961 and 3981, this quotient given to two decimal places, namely 1.18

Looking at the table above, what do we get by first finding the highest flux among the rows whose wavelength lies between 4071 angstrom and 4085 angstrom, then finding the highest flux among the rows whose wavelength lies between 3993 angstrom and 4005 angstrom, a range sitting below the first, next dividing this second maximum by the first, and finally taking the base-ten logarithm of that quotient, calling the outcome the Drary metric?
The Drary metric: -0.05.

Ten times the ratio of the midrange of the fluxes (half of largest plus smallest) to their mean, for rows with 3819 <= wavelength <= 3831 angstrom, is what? 10.1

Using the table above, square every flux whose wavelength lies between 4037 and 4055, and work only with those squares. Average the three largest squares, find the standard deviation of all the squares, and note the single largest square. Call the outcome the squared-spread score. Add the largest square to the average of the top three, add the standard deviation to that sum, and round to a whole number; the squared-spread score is 463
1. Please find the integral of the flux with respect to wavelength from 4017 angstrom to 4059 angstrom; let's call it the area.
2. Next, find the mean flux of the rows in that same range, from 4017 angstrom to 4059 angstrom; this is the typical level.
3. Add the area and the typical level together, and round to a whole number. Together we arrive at 629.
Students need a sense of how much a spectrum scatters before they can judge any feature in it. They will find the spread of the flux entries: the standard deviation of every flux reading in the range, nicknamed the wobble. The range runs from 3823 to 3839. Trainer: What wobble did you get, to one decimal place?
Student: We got 0.6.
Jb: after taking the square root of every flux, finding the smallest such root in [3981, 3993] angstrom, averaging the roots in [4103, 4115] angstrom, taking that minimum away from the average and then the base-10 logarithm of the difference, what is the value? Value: -0.71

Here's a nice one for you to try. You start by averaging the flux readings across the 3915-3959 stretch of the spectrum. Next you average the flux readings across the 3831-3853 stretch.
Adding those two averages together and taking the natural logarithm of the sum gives 3.54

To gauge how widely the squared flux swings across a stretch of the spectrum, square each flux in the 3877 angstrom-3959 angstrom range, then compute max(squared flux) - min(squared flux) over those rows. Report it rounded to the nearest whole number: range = 199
